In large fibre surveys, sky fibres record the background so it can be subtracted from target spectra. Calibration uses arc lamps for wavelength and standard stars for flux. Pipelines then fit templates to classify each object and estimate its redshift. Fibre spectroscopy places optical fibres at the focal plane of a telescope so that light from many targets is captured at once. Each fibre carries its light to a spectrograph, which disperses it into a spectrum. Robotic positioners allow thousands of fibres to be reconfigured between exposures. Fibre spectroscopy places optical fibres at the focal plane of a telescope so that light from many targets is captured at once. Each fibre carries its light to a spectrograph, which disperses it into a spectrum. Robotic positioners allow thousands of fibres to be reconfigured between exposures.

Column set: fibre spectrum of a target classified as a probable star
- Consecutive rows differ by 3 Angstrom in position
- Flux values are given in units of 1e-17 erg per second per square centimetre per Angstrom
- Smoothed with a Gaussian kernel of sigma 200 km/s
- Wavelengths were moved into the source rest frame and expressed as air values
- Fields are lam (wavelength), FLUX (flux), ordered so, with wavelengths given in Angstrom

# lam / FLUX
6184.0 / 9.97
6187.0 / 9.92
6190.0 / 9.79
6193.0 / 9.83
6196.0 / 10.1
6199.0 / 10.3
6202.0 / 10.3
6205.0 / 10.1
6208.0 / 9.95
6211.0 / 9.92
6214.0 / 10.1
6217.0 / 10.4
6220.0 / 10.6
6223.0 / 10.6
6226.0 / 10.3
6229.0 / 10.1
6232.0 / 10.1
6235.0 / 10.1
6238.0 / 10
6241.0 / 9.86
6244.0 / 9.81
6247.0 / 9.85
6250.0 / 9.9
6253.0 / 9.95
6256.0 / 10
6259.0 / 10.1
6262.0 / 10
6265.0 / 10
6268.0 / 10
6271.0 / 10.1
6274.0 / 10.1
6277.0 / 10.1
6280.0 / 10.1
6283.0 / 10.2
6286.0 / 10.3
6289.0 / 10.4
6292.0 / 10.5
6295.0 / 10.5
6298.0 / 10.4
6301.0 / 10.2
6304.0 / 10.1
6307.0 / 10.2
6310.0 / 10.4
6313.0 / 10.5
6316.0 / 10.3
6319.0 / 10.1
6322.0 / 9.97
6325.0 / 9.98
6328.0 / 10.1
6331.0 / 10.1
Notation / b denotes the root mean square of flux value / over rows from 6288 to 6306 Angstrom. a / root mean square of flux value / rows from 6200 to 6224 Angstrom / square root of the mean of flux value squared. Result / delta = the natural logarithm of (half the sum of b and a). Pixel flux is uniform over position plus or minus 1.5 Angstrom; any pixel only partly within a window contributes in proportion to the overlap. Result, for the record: 2.33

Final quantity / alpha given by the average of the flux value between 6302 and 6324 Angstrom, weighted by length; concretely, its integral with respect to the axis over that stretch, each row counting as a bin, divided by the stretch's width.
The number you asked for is 10.2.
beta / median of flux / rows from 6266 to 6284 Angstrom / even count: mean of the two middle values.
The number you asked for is 10.1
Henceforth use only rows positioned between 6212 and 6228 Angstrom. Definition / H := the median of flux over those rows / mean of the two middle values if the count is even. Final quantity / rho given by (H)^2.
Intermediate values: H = 10.4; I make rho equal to 108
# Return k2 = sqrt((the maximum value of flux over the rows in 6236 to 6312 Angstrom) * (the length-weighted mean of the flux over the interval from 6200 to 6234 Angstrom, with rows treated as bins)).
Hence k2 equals 10.4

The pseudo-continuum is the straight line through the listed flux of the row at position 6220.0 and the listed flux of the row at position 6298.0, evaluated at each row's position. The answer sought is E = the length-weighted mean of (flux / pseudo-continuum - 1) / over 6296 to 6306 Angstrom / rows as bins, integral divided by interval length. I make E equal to -0.014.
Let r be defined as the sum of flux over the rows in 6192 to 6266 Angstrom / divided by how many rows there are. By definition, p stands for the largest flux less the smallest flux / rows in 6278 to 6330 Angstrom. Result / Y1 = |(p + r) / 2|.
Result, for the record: 5.31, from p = 0.53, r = 10.1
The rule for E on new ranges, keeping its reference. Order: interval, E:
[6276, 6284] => -0.030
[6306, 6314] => 0.000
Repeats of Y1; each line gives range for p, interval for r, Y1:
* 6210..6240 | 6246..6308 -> 5.41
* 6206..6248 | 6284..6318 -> 5.57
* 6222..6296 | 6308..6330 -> 5.49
